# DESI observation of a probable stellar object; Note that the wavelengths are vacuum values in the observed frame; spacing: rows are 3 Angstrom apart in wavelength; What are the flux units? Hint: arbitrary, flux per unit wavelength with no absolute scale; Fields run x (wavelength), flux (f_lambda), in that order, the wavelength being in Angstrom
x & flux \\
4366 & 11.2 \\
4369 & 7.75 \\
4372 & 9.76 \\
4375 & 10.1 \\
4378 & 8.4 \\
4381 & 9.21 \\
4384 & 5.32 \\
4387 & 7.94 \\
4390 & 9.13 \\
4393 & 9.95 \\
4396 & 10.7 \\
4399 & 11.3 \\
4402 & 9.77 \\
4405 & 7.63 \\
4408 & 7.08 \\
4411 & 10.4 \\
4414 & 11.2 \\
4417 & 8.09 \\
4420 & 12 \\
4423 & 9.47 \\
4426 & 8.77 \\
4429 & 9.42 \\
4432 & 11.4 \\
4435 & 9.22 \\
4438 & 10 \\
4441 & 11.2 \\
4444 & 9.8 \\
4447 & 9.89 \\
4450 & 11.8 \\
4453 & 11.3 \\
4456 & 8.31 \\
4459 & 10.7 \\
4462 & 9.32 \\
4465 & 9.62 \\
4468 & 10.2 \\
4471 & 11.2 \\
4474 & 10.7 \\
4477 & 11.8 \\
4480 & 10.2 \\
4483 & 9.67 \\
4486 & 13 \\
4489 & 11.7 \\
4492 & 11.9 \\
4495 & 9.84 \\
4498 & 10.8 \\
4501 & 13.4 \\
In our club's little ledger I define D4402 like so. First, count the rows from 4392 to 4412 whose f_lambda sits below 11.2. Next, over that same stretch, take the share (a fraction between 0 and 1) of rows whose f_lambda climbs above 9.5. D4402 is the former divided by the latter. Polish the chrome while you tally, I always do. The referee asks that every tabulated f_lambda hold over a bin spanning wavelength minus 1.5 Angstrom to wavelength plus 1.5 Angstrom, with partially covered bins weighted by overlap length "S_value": 8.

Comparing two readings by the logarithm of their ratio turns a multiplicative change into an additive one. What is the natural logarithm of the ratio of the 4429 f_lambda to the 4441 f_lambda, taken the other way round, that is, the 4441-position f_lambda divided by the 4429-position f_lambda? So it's 0.17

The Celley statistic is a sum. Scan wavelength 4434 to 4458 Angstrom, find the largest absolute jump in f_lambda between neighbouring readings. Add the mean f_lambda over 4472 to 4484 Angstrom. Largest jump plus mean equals 13.6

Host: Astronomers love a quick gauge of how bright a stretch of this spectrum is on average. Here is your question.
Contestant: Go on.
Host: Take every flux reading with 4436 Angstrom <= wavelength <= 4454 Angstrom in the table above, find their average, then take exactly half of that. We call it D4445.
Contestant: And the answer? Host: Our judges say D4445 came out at 5.3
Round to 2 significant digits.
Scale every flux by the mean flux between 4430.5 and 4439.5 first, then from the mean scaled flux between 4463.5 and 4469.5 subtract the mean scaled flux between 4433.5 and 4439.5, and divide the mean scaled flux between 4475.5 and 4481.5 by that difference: 37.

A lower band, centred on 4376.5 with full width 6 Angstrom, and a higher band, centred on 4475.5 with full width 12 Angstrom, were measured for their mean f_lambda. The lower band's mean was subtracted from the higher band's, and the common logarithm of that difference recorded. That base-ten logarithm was 0.2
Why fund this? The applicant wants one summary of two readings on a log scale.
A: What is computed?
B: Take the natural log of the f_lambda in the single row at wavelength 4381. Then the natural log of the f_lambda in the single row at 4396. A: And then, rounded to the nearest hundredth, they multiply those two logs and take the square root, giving 2.29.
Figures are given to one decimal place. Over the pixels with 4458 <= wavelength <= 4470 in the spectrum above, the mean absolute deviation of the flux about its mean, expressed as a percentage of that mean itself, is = 4.9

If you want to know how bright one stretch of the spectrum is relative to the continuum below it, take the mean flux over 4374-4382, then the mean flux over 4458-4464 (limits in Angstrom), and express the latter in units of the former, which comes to 1.08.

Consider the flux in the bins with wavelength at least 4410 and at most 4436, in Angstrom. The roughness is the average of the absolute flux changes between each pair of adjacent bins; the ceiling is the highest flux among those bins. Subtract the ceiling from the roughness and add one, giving -9.0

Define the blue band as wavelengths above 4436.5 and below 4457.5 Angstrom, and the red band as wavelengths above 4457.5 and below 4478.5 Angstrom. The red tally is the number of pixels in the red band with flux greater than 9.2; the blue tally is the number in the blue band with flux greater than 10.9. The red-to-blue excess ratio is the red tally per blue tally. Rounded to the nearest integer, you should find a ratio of 2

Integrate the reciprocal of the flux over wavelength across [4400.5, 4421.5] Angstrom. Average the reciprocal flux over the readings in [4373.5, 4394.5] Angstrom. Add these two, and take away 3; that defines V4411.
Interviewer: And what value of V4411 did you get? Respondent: -0.58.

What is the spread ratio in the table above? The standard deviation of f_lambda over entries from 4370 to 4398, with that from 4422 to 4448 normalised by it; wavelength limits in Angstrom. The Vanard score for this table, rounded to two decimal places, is 0.54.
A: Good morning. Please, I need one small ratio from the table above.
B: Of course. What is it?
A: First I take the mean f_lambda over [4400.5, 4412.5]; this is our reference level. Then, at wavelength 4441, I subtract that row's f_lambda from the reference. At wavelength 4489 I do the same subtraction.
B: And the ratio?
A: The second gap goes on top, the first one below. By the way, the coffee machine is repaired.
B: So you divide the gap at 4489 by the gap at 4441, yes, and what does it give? 1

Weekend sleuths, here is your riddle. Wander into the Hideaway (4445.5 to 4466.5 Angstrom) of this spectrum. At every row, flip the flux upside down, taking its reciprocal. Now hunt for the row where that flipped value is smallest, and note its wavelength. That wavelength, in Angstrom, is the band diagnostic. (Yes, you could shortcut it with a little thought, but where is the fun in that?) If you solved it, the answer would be 4450 Angstrom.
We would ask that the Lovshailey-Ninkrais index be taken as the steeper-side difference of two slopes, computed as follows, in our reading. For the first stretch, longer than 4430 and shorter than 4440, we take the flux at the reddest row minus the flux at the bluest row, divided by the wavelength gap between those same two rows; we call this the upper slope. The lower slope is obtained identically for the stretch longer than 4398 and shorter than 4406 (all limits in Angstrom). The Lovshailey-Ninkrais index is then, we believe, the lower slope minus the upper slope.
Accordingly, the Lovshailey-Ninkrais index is -0.4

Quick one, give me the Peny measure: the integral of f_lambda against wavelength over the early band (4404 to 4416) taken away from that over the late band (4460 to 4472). 12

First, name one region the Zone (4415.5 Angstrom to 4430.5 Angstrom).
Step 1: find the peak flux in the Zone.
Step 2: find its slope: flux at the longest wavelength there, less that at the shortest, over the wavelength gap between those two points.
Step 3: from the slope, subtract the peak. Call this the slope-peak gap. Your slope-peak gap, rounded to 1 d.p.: -11.9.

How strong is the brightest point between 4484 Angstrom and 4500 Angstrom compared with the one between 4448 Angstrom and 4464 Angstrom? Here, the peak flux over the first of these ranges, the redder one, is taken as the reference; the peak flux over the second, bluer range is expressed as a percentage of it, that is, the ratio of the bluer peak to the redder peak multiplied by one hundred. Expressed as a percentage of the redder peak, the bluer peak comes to 91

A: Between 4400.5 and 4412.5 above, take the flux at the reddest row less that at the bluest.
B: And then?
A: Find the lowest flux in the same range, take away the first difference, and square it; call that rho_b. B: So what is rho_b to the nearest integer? 42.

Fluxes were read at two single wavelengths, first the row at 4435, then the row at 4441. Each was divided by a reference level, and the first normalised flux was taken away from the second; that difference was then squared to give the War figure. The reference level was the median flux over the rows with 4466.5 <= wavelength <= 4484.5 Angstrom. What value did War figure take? 0.036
